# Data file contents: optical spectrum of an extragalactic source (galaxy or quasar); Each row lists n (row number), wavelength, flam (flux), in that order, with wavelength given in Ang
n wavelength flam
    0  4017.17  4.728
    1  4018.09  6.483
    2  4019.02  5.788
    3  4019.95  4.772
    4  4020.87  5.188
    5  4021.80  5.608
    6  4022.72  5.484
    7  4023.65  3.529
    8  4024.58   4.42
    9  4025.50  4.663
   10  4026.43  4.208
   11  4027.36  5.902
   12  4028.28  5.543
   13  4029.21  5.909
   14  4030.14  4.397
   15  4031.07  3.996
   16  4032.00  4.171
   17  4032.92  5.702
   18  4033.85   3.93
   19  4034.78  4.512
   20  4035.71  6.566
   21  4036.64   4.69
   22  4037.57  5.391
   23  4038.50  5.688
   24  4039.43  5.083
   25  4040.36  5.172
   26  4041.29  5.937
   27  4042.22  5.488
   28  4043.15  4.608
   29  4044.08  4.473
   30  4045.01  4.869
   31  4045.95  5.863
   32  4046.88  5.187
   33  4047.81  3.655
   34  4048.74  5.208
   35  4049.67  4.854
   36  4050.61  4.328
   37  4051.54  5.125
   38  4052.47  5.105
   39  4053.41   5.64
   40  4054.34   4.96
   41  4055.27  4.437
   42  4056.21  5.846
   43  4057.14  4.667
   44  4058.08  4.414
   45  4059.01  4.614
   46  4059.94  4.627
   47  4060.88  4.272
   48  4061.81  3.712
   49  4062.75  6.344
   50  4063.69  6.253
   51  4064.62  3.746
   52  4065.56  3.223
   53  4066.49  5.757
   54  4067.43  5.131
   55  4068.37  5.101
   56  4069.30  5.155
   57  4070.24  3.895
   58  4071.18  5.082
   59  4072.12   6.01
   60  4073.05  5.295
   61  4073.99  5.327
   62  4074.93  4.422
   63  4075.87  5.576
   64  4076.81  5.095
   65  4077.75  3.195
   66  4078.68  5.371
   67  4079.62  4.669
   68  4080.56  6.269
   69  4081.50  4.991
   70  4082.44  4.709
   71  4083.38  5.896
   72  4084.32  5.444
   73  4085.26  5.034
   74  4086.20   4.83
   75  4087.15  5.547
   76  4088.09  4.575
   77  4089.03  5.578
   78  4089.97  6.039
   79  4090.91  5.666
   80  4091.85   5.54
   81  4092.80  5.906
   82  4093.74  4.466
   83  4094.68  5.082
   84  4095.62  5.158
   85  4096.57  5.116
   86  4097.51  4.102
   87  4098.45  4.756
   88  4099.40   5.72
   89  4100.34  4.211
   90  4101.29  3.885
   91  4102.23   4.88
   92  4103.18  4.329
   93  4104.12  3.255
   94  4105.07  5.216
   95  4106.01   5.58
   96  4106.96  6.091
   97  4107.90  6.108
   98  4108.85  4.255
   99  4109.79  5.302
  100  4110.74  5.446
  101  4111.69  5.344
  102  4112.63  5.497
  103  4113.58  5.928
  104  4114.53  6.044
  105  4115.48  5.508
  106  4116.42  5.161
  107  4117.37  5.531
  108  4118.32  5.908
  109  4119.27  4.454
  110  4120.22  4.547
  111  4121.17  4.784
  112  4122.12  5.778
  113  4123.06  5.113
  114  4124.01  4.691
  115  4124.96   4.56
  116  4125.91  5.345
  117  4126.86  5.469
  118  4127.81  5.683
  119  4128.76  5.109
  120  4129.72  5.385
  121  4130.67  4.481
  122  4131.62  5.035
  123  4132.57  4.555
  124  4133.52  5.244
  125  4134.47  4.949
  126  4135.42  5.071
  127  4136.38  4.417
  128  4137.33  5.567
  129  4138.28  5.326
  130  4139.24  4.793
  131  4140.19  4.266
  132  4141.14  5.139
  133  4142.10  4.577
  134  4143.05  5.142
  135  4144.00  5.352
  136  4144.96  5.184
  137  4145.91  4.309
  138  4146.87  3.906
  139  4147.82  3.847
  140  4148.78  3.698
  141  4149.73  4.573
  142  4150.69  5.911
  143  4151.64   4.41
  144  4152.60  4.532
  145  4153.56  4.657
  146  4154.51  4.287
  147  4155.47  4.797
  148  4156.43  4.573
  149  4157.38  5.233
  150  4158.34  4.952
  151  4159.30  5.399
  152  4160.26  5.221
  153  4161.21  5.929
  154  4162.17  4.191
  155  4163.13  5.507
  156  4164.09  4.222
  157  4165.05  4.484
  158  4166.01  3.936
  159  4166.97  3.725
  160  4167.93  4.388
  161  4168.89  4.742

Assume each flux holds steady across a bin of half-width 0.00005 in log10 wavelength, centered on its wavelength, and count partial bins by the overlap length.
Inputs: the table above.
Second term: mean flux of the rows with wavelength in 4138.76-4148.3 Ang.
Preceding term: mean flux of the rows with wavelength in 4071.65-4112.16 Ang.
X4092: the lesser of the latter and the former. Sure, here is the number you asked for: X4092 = 4.65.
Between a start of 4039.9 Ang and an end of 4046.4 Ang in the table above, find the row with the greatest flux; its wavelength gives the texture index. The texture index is 4041.29 Ang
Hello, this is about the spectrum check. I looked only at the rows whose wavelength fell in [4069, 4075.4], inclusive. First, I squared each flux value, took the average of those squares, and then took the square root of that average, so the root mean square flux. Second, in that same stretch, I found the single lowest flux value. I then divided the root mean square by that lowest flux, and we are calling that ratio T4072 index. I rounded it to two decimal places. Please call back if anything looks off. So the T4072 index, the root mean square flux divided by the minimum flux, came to 1.30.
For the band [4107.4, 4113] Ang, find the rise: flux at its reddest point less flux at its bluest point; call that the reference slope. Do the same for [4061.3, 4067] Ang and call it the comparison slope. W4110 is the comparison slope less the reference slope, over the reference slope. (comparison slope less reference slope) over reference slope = -4.3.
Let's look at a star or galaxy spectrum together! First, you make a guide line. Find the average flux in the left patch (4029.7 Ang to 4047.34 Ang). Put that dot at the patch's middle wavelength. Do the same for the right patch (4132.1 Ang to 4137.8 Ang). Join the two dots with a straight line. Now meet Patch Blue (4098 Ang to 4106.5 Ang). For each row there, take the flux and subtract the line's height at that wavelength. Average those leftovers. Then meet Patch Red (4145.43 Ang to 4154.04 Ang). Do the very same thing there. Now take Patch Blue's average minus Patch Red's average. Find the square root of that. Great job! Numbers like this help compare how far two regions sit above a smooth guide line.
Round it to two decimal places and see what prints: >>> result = 0.43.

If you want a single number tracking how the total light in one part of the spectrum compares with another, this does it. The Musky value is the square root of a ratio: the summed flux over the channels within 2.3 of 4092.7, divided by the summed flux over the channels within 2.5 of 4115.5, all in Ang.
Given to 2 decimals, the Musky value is 0.97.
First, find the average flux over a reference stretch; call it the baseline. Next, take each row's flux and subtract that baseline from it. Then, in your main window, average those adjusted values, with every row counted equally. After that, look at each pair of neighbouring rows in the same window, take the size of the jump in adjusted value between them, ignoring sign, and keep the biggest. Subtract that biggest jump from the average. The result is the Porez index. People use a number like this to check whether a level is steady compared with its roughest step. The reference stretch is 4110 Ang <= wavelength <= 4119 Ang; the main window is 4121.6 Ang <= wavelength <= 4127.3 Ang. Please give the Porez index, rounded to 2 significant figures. -1.2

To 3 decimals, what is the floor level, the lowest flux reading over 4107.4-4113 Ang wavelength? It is 4.255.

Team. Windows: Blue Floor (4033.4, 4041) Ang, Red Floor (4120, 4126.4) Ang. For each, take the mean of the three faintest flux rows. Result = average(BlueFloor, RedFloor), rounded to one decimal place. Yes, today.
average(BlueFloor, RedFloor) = 4.5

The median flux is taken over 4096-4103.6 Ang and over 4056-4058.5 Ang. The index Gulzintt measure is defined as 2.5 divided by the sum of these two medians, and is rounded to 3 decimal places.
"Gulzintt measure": 0.271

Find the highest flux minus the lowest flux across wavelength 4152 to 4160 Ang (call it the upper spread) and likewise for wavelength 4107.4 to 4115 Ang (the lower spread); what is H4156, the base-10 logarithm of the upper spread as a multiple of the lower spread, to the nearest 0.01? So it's -0.22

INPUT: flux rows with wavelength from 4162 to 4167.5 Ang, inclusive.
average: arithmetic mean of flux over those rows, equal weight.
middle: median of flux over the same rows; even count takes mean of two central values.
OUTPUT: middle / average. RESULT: 0.97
